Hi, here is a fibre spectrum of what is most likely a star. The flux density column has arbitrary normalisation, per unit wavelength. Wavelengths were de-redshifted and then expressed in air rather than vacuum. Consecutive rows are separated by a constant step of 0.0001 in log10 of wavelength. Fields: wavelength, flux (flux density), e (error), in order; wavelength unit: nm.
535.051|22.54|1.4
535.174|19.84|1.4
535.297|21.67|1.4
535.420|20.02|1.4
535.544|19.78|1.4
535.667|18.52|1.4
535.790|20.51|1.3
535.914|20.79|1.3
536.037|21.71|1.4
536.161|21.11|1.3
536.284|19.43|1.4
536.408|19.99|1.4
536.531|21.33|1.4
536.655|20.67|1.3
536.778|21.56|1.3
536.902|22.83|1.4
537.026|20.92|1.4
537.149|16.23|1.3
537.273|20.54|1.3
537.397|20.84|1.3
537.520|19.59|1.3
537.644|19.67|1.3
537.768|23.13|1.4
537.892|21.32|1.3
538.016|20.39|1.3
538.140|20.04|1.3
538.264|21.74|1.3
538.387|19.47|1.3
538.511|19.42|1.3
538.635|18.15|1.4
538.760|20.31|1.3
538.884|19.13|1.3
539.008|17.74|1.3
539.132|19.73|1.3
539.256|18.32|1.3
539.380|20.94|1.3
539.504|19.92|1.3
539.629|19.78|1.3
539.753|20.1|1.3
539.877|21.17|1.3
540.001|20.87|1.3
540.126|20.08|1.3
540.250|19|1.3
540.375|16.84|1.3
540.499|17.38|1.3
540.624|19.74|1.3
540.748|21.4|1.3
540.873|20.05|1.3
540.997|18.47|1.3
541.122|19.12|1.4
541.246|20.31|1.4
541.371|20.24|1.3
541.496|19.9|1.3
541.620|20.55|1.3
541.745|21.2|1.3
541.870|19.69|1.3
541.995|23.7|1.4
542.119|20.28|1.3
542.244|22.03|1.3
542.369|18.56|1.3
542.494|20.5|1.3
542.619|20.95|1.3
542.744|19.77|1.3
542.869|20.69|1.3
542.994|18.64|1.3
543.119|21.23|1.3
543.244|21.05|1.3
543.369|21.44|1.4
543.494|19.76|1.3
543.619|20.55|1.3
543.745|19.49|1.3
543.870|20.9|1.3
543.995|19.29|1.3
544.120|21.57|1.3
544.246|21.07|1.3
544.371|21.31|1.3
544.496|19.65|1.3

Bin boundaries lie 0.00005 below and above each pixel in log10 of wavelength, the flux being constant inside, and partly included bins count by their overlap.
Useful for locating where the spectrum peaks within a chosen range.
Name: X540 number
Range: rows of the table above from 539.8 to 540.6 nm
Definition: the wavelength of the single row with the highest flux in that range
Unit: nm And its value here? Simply 539.877 nm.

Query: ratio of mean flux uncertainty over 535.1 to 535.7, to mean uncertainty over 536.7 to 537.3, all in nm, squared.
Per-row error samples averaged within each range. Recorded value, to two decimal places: 1.09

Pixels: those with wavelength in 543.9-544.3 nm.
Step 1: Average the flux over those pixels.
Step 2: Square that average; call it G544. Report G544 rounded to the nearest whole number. 426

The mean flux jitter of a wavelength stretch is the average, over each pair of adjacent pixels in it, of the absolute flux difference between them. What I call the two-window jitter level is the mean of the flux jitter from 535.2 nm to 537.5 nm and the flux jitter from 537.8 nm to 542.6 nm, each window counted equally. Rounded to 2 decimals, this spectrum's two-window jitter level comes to 1.42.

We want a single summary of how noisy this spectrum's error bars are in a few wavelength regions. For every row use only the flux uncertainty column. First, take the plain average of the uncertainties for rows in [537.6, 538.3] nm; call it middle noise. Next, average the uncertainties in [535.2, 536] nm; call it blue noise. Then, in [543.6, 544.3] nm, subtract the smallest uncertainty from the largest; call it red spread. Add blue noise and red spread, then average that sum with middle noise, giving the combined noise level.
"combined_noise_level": 1.34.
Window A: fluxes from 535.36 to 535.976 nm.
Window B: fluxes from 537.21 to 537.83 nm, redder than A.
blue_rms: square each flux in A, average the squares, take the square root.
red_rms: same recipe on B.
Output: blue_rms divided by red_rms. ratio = 0.96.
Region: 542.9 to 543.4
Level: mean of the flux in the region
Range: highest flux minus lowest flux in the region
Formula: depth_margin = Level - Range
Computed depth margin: 17.8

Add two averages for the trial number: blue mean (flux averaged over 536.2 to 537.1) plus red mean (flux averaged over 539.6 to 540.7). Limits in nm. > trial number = 40.4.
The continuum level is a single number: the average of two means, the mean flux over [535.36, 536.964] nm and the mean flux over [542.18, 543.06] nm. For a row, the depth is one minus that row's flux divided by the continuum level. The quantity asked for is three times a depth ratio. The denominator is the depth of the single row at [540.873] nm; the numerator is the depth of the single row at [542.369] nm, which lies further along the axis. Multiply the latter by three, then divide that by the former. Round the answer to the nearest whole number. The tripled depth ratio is 16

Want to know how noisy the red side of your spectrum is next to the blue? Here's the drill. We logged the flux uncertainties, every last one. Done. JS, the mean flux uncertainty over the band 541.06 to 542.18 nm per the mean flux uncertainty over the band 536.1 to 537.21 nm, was 0.98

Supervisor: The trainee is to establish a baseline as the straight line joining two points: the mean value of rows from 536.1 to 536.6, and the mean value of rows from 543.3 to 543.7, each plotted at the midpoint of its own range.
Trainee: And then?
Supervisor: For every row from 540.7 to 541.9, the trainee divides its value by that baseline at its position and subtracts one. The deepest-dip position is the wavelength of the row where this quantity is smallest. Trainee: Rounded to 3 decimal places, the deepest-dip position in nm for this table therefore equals 540.997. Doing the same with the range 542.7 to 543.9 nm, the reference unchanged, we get 542.994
